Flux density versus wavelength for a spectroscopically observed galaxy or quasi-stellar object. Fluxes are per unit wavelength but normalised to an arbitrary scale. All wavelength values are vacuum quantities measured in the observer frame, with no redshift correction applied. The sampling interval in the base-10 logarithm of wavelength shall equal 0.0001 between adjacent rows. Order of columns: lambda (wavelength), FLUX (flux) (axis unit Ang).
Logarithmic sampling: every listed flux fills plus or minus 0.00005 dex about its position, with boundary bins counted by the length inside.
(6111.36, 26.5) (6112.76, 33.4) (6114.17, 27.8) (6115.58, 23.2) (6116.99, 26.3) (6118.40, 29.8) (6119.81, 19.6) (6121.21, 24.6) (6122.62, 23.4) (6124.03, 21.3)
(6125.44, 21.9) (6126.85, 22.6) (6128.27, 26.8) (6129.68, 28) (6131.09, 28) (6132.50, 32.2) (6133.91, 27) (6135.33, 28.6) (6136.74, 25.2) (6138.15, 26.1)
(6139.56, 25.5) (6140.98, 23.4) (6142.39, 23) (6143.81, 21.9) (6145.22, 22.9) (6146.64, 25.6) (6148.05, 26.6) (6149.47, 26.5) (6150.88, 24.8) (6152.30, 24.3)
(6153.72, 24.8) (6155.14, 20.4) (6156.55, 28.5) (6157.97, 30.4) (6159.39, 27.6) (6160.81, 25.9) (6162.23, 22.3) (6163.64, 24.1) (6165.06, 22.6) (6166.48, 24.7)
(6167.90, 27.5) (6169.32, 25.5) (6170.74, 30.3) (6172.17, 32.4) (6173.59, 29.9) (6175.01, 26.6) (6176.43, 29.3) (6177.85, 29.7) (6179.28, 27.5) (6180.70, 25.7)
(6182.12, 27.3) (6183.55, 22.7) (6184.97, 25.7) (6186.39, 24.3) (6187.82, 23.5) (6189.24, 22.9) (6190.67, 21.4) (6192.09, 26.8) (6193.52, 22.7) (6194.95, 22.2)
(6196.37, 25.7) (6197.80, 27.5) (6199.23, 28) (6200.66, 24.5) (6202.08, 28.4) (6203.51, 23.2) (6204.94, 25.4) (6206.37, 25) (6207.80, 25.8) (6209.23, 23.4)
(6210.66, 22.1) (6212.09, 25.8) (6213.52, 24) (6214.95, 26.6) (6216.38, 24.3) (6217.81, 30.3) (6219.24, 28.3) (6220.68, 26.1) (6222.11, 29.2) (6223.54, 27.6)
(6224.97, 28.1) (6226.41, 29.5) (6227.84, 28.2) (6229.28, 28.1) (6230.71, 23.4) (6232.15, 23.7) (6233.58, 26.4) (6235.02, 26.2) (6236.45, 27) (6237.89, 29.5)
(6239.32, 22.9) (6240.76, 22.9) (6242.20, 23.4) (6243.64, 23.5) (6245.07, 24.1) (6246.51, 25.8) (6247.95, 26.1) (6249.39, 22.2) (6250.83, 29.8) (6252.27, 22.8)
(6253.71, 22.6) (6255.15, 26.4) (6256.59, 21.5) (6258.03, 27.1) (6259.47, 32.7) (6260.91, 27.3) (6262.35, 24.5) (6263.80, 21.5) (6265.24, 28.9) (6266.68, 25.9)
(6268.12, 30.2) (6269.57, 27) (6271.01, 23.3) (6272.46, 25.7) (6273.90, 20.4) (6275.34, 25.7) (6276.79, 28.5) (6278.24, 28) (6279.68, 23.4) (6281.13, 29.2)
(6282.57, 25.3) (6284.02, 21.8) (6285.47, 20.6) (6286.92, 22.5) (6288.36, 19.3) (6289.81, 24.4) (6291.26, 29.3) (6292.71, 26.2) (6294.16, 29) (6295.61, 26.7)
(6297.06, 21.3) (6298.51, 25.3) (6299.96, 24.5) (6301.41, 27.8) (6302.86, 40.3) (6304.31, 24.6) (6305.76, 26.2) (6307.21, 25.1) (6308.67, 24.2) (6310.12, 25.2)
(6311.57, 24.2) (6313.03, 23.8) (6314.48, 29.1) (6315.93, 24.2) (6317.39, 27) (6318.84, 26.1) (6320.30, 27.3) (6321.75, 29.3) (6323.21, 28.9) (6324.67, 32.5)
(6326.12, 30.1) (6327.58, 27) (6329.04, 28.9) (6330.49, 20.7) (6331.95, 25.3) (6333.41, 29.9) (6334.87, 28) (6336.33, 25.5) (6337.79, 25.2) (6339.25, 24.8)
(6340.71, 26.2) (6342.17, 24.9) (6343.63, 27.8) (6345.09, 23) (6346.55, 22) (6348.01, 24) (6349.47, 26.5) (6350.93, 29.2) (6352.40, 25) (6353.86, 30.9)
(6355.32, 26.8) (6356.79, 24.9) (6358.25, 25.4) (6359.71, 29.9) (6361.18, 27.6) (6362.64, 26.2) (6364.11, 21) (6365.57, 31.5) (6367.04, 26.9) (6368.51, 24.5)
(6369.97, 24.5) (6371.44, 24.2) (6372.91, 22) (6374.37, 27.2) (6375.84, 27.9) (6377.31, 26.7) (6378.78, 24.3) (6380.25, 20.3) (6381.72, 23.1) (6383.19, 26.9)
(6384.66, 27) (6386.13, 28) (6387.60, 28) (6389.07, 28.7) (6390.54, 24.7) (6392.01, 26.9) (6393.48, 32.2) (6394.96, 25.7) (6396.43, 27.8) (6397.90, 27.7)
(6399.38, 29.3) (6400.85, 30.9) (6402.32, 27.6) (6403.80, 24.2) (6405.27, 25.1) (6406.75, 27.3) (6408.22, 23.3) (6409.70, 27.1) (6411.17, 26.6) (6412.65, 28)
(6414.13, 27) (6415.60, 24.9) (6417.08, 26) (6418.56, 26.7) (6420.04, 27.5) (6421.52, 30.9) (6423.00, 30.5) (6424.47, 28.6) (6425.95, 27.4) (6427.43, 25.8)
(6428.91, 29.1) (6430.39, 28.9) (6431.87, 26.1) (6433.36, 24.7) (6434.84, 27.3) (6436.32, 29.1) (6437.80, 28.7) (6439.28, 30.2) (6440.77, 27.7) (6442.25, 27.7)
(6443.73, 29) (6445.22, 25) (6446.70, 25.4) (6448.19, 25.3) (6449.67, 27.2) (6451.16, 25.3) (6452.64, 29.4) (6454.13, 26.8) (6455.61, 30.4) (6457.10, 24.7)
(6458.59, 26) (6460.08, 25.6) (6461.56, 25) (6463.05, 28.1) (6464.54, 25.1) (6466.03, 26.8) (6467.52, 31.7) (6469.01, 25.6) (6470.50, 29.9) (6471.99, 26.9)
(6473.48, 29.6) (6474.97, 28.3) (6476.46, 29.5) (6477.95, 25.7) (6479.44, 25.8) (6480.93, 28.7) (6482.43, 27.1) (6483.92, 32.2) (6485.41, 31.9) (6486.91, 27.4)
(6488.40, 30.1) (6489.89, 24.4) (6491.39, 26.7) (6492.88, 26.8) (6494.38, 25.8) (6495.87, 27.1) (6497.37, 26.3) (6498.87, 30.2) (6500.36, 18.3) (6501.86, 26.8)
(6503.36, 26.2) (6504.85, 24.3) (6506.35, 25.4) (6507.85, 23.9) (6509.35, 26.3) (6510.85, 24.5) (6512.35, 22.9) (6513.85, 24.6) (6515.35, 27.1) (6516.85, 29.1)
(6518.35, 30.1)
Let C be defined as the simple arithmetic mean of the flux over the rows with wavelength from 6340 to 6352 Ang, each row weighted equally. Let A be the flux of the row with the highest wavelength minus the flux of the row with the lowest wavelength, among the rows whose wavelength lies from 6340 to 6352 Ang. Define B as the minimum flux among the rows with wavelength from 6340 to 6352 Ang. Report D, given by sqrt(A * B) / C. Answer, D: 0.32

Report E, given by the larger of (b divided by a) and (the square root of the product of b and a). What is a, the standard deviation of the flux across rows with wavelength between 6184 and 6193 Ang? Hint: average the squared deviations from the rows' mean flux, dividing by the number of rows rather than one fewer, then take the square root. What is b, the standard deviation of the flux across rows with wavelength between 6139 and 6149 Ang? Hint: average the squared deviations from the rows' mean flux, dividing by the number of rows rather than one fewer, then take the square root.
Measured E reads 1.70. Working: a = 1.8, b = 1.6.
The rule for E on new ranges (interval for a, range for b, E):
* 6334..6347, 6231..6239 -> 1.85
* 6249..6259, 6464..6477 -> 2.46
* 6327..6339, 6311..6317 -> 2.42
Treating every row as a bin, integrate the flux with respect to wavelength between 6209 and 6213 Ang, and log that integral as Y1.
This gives 95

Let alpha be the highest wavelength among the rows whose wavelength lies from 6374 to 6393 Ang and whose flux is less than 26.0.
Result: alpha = 6390.54 Ang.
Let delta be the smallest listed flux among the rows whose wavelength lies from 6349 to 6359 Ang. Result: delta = 24.9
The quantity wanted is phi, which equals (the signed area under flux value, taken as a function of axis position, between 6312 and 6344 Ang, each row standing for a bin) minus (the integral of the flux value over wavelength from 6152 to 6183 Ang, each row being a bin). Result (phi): 33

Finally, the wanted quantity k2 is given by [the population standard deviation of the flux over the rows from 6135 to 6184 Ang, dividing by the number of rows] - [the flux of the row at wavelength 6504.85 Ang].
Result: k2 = -22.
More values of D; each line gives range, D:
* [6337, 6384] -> 0.23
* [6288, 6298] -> 0.25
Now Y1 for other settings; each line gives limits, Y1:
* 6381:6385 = 102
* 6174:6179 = 143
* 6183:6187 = 97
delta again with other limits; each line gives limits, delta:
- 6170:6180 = 26.6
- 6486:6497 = 24.4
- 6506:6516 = 22.9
